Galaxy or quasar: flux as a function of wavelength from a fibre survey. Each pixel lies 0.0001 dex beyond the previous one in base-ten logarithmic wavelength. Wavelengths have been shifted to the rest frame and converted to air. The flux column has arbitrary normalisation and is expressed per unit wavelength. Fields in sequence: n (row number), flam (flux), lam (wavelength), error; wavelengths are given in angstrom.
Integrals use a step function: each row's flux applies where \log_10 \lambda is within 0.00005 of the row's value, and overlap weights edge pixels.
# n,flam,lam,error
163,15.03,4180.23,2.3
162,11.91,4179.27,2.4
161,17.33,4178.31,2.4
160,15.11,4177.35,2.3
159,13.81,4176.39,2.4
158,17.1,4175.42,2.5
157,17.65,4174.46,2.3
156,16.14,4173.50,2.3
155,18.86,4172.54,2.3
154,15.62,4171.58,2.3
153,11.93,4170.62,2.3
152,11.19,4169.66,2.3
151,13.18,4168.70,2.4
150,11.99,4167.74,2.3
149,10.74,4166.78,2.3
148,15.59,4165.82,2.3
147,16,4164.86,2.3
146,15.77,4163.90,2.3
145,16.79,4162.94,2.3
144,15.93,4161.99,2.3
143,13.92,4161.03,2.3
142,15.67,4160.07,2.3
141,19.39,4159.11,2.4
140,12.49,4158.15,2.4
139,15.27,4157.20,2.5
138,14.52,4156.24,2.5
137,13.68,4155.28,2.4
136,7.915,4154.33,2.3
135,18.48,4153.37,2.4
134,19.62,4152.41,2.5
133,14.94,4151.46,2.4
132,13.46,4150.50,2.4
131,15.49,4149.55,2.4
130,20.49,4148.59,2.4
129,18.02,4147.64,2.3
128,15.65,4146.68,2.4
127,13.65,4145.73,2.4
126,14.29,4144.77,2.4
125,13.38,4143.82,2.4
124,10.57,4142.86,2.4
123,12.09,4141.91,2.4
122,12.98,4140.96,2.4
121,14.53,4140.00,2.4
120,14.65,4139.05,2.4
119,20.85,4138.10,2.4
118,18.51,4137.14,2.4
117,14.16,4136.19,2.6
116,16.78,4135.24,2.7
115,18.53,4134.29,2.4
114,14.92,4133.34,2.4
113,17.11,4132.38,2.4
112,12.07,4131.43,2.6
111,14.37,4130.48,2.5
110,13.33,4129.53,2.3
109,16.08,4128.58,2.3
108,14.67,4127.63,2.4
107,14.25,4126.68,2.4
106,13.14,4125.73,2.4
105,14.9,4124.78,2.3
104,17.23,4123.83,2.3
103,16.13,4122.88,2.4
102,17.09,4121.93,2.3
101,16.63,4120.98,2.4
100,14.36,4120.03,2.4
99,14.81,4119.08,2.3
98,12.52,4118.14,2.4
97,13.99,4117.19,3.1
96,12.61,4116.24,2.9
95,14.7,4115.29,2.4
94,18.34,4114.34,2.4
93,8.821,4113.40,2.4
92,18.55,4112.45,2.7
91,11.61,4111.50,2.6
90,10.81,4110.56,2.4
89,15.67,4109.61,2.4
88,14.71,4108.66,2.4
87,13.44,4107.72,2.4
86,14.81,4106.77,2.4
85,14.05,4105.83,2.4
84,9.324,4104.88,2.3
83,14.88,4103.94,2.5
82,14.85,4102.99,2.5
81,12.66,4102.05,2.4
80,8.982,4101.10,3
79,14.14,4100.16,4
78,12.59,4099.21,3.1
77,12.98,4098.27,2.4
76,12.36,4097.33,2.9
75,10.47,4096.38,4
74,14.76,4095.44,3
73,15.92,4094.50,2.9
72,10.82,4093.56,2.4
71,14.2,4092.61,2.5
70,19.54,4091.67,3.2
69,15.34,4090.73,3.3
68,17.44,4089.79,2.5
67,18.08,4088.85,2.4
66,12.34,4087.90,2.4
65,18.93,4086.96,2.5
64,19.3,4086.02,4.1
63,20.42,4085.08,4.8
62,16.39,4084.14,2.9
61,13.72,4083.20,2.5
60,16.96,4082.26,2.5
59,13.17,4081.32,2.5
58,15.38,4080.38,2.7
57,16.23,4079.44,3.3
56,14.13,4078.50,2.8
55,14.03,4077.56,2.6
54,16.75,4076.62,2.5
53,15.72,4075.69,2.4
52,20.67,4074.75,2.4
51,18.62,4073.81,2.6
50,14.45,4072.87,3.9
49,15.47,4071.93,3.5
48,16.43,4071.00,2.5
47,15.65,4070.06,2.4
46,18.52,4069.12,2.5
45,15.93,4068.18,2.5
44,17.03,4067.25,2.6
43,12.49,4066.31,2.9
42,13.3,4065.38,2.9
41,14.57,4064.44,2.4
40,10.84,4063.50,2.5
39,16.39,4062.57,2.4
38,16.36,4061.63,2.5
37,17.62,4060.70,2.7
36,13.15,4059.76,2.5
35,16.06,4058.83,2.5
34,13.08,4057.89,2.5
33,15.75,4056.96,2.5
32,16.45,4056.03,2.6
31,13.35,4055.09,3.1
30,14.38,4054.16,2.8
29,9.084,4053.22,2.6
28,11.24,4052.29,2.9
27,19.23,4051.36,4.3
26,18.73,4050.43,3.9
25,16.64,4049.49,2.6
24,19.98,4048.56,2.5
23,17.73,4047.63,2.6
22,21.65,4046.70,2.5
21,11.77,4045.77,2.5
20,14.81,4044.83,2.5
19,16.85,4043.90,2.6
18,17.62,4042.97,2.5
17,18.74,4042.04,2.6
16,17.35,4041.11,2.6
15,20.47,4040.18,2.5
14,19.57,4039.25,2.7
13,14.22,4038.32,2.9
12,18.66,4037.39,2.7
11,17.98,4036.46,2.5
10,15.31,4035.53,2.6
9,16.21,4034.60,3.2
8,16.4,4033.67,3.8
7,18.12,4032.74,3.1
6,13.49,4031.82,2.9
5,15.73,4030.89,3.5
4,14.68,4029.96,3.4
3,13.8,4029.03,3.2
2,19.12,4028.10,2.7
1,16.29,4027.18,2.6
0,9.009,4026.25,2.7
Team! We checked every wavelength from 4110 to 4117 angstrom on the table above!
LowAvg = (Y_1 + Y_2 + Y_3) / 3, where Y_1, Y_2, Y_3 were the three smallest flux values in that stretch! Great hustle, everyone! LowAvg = 10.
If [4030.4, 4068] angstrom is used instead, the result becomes 10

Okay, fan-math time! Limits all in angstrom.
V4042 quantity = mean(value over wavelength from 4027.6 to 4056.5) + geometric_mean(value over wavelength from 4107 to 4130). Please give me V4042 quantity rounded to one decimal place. 30.8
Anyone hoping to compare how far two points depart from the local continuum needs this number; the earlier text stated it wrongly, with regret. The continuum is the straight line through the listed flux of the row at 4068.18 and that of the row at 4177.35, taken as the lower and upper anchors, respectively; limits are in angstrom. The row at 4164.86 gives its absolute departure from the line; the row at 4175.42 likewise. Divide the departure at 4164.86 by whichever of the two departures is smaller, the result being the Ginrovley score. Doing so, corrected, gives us 1.0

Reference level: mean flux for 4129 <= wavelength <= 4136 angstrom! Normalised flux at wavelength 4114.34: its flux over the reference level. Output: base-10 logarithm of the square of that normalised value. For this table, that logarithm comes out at 0.16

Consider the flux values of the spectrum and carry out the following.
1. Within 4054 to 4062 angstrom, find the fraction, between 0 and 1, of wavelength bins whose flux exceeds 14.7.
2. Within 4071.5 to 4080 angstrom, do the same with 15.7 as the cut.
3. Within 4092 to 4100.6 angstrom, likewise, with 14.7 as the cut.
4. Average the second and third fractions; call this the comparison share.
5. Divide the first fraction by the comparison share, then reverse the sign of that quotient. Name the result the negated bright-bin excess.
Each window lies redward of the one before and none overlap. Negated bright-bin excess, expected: -1.43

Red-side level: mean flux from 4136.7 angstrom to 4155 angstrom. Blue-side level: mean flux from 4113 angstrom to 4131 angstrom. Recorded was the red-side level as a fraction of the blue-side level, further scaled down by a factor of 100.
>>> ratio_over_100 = 0.0104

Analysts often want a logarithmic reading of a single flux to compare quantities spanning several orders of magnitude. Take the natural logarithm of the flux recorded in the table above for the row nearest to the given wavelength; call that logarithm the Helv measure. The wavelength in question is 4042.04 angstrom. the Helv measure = 2.93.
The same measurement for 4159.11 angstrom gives 2.96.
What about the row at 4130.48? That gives 2.67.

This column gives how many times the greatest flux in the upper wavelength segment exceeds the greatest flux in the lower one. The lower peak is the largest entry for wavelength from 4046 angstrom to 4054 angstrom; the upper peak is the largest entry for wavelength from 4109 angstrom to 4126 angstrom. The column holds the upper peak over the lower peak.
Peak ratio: 0.86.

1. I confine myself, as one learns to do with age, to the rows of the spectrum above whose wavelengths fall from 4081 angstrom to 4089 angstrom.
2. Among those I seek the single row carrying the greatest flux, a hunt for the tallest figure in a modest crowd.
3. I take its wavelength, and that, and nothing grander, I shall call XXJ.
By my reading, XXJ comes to 4085.08 angstrom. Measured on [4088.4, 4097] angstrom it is 4091.67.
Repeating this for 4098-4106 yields 4103.94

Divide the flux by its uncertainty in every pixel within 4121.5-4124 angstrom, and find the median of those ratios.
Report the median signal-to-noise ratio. 7.4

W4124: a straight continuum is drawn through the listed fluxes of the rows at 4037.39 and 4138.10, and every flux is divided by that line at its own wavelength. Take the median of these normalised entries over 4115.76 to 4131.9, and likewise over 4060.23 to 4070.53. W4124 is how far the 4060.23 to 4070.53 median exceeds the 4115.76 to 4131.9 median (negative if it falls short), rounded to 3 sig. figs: 0.122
